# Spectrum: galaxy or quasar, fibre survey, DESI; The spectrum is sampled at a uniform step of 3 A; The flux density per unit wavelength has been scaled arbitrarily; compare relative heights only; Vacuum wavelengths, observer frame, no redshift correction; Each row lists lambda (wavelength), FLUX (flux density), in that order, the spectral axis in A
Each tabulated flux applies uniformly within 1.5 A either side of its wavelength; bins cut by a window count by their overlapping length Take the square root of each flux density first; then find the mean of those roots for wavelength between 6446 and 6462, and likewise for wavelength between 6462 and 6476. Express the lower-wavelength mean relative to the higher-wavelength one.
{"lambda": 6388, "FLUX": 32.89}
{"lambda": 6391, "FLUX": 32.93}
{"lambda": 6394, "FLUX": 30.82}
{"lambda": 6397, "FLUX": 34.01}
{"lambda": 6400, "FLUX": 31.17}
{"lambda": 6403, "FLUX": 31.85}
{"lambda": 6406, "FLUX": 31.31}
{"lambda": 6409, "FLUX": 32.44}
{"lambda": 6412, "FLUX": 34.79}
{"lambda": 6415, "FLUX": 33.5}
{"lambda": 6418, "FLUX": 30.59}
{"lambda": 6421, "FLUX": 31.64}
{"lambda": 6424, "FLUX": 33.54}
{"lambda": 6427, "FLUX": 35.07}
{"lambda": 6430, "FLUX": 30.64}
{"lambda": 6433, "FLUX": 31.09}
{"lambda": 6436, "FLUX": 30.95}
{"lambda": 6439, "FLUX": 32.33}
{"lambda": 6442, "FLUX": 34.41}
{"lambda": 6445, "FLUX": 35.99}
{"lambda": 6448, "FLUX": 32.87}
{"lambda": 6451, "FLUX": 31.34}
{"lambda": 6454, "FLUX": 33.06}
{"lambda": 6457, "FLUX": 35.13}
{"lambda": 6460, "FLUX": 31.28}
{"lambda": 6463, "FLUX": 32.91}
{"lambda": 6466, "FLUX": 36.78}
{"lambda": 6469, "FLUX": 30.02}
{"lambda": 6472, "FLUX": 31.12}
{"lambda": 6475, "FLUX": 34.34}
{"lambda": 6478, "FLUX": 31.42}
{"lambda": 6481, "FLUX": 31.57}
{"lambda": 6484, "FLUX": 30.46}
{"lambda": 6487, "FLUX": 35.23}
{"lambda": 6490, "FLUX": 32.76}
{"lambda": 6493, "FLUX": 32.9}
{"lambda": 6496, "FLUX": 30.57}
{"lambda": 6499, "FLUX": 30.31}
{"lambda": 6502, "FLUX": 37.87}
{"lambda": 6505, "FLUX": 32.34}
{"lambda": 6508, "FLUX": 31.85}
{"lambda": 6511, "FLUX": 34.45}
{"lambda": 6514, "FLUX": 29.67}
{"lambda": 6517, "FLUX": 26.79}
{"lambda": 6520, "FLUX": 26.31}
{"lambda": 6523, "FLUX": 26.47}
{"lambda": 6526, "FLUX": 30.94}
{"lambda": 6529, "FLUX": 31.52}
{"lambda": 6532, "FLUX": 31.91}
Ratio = 1.00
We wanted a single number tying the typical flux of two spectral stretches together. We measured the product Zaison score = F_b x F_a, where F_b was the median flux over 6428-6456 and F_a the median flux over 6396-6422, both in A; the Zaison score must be 1030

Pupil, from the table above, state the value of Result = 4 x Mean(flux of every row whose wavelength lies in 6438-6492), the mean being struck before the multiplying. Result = 132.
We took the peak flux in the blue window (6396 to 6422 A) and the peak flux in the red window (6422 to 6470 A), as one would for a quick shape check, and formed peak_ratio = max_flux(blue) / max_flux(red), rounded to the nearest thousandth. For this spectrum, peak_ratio 0.946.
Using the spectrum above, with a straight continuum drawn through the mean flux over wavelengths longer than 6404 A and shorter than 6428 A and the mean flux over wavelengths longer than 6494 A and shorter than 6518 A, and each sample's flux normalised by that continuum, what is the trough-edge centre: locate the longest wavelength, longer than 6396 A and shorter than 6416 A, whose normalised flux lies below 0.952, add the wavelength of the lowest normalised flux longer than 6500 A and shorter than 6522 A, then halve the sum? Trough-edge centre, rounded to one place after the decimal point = 6463.0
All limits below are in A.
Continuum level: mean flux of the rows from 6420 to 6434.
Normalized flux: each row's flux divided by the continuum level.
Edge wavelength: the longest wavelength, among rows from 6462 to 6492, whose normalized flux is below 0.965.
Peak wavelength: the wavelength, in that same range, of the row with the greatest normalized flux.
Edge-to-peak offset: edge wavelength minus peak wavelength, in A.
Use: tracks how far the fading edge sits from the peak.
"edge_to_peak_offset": 18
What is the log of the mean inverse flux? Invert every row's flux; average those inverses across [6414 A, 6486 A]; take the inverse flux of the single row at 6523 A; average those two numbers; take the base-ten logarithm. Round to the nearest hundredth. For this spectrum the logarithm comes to -1.46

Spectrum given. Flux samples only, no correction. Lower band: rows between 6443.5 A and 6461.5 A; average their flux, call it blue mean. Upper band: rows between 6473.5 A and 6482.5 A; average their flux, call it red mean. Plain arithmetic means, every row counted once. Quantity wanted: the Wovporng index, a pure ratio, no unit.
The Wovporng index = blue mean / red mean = 1.03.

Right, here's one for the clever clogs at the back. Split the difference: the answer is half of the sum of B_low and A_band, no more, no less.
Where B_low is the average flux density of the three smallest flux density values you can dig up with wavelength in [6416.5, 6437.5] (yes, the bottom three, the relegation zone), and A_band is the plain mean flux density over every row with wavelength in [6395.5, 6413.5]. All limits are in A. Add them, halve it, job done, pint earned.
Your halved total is 31.7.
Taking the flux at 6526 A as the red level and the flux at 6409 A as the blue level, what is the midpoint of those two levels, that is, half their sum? 31.7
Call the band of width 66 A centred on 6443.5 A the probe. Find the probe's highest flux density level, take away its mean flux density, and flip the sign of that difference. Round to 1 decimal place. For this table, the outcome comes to -3.9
